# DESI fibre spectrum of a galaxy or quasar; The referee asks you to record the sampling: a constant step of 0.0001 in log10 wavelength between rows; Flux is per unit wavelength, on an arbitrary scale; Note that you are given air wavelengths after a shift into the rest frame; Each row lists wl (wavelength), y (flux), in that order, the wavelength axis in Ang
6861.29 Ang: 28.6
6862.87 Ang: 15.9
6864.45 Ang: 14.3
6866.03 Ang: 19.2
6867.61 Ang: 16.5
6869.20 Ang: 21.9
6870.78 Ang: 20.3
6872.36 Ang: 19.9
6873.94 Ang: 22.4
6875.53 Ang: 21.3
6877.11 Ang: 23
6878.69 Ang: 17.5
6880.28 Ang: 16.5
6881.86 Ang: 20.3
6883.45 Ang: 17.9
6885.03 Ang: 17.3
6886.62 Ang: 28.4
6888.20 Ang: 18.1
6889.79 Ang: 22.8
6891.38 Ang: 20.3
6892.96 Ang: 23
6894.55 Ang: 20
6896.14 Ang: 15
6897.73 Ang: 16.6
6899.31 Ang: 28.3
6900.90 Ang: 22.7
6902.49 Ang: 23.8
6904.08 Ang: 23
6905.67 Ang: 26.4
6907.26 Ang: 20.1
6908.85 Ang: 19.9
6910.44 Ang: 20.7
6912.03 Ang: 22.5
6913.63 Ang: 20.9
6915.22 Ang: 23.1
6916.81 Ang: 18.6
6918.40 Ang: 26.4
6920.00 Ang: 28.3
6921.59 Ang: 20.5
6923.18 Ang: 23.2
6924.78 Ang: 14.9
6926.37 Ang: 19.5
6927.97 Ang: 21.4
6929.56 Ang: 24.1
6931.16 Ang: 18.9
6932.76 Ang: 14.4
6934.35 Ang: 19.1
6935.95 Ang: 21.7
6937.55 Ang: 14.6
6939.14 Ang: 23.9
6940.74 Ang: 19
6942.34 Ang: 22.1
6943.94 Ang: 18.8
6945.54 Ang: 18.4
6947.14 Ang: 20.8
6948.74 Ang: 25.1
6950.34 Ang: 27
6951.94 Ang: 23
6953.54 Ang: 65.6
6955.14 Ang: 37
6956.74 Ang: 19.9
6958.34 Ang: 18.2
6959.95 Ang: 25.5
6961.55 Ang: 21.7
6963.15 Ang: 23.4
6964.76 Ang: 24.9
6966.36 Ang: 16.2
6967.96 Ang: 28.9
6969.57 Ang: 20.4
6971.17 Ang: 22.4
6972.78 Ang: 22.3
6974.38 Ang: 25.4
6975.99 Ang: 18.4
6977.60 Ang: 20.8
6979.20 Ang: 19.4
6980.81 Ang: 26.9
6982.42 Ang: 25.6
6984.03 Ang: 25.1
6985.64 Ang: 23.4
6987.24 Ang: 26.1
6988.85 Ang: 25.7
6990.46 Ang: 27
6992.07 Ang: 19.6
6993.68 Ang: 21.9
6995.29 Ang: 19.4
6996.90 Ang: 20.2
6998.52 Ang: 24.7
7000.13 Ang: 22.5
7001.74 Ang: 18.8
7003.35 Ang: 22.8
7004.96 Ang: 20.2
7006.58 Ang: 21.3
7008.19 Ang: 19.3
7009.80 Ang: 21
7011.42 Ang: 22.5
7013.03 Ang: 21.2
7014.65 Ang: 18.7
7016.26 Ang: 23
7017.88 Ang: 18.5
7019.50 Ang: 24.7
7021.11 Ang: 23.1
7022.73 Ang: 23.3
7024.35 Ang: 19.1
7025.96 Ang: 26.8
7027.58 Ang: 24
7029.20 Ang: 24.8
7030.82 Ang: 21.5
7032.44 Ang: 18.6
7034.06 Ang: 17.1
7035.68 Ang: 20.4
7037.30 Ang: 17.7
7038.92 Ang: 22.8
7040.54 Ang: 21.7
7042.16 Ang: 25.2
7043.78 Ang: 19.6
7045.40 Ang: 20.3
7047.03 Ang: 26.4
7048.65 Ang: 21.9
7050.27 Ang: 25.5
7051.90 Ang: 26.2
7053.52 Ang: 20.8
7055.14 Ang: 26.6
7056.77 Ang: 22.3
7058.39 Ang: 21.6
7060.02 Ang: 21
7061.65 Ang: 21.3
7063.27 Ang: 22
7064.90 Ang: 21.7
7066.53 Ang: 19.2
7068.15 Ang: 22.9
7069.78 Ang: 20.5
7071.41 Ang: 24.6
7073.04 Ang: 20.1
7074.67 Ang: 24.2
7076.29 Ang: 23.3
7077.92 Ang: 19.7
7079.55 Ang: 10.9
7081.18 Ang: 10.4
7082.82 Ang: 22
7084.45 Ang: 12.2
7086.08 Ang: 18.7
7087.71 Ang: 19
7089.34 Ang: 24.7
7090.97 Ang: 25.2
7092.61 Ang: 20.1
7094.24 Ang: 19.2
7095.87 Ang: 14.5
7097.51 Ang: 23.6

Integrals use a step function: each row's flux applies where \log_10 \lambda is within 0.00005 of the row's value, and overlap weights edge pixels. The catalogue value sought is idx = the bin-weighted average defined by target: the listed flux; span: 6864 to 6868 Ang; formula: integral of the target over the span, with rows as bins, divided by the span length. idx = 16.9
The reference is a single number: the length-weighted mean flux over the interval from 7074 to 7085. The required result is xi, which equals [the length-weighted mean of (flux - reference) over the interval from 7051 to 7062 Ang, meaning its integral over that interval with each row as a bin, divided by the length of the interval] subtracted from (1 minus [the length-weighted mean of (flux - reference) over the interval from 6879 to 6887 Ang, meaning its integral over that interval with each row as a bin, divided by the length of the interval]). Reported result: -6.3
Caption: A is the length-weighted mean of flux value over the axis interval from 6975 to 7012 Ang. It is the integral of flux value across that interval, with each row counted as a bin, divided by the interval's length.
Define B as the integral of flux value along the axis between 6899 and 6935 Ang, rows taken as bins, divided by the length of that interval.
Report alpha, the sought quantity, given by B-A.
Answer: -0.6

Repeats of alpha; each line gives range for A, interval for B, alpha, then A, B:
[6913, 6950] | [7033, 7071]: 1.1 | 20.8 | 22.0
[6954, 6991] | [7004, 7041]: -2.7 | 24.0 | 21.4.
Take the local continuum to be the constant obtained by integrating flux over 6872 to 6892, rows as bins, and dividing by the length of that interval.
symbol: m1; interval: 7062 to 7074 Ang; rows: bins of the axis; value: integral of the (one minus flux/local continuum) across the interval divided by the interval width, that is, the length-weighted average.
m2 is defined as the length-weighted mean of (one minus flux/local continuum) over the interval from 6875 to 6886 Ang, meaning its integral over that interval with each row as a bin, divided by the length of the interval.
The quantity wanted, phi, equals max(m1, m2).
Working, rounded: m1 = -0.06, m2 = 0.06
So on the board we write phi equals 0.061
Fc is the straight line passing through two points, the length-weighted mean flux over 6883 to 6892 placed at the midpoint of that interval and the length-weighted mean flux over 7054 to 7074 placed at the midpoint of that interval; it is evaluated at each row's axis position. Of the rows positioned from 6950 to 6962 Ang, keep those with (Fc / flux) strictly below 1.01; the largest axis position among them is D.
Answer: 6961.55 Ang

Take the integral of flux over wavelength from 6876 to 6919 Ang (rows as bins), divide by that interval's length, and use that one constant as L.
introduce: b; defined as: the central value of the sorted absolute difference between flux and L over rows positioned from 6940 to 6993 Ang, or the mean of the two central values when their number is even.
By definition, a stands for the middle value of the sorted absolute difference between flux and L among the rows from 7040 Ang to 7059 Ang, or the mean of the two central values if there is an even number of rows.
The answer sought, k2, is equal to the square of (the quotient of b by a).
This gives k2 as 4.3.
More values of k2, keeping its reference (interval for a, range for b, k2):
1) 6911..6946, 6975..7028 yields 0.9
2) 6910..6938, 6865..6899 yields 0.8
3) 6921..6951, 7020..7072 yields 0.6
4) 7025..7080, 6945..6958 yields 4.1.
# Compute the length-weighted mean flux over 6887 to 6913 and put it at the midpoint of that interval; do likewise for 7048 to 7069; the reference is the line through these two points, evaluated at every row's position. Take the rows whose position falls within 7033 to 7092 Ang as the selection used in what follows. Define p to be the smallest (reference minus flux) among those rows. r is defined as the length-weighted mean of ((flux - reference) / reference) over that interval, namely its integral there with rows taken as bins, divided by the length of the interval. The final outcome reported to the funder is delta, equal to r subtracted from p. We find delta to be -4.0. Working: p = -4.1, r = -0.065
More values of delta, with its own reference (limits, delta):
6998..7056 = -4.4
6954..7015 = -15.1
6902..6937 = -6.6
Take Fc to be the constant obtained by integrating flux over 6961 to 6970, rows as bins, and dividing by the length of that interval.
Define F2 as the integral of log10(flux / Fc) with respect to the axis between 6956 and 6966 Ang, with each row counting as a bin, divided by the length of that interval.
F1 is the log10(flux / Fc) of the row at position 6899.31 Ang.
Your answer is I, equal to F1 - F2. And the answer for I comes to 0.11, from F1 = 0.10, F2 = -0.017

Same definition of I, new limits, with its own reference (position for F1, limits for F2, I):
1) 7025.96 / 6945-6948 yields 0.13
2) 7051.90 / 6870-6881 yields 0.12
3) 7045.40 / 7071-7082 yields 0.06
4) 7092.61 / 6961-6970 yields -0.05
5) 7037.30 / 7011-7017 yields -0.08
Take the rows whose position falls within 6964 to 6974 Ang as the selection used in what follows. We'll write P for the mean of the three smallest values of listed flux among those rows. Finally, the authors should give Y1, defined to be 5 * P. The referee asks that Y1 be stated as 98.2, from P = 19.6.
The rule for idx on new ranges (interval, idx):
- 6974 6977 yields 21.3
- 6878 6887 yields 19.3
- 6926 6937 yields 19.8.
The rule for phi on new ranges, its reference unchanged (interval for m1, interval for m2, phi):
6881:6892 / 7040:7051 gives -0.013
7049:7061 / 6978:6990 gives -0.141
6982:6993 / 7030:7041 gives 0.026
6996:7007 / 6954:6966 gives -0.051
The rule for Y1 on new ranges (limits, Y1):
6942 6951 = 96.7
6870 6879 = 96.2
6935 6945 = 87.3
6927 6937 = 87.3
